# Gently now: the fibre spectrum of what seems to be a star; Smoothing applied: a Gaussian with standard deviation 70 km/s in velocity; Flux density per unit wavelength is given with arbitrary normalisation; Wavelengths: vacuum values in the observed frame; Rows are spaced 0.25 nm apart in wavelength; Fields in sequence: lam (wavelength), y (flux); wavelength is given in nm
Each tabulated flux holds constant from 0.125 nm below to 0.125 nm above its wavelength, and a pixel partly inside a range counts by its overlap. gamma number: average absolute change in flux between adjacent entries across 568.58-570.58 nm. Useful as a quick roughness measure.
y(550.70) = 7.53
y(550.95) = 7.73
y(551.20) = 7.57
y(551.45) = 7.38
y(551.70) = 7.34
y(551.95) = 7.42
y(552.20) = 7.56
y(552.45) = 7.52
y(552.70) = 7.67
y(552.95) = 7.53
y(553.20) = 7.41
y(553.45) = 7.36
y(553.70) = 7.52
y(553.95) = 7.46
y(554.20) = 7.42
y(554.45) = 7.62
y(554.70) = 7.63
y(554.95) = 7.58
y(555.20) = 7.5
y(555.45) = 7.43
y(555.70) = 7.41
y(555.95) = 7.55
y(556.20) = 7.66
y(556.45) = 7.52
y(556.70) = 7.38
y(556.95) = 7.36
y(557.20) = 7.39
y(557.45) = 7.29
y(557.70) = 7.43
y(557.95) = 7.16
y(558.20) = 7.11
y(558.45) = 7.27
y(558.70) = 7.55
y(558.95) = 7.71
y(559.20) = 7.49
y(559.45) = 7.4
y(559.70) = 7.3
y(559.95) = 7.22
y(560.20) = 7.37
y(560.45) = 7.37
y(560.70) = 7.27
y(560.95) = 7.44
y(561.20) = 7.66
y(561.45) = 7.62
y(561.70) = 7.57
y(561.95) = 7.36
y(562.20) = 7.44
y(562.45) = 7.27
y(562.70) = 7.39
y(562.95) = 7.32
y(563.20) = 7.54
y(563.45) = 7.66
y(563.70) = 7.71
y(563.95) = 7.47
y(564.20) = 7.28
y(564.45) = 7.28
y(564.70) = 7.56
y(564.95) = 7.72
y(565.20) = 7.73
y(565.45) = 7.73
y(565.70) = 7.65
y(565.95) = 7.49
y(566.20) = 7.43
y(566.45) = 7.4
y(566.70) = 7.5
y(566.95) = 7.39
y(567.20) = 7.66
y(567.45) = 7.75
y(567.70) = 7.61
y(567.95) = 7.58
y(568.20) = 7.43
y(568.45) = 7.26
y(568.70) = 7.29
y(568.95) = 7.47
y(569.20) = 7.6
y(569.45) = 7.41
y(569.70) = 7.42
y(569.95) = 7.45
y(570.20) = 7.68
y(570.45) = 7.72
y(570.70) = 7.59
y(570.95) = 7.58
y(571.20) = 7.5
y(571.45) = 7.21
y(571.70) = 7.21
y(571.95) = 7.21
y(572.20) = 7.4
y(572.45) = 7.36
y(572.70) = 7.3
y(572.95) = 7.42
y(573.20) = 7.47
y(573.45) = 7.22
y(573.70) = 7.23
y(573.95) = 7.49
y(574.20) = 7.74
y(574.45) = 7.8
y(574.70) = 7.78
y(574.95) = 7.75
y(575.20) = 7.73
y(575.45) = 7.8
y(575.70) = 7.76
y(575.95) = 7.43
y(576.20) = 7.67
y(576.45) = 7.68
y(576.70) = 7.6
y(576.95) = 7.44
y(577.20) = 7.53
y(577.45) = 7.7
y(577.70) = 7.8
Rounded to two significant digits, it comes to 0.12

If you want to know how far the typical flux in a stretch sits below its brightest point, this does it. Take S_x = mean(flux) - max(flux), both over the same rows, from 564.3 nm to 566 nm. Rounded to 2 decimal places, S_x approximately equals -0.14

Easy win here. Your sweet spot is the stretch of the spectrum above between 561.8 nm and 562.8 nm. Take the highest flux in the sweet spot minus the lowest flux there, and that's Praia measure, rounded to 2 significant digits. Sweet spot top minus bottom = 0.17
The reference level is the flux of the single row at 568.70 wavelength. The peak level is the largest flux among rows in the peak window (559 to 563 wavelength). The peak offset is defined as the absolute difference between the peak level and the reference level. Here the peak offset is 0.37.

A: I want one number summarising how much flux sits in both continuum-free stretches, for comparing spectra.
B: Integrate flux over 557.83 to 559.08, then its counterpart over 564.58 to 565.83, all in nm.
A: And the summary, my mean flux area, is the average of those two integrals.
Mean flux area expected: 9.40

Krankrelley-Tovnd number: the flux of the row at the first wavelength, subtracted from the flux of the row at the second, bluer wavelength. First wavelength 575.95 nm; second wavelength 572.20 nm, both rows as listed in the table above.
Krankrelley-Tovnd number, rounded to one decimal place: 0.0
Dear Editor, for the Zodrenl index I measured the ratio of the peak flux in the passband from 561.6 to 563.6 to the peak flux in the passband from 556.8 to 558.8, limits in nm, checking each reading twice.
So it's 1.01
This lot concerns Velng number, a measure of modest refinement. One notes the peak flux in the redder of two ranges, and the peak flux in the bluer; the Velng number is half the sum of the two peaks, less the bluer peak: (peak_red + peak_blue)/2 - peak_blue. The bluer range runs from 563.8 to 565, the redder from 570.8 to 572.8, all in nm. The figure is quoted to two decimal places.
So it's -0.07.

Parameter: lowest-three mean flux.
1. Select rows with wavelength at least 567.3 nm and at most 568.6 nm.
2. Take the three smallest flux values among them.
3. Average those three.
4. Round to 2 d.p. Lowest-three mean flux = 7.42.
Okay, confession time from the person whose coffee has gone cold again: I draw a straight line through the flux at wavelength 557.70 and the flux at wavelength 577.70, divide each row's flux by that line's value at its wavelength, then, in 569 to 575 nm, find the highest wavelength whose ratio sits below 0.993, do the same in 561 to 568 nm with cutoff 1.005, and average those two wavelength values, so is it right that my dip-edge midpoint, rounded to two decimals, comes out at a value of 570.95 nm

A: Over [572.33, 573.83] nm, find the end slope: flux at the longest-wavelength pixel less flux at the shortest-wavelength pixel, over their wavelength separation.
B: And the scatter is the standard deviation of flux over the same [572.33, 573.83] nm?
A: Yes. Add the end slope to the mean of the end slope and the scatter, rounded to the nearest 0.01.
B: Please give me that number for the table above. -0.11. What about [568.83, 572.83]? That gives 0.01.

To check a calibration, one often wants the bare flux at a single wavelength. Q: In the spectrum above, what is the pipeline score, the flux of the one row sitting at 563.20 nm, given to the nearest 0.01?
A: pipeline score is 7.54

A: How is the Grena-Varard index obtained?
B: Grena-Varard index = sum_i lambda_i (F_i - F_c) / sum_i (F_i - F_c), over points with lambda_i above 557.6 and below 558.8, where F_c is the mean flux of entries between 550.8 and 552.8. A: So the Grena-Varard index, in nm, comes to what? 558.12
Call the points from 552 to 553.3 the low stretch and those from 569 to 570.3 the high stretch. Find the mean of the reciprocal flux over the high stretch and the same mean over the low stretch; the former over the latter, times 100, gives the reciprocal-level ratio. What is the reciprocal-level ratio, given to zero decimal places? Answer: 100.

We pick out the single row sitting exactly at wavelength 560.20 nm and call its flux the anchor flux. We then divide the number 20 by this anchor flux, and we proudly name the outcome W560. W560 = 2.71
